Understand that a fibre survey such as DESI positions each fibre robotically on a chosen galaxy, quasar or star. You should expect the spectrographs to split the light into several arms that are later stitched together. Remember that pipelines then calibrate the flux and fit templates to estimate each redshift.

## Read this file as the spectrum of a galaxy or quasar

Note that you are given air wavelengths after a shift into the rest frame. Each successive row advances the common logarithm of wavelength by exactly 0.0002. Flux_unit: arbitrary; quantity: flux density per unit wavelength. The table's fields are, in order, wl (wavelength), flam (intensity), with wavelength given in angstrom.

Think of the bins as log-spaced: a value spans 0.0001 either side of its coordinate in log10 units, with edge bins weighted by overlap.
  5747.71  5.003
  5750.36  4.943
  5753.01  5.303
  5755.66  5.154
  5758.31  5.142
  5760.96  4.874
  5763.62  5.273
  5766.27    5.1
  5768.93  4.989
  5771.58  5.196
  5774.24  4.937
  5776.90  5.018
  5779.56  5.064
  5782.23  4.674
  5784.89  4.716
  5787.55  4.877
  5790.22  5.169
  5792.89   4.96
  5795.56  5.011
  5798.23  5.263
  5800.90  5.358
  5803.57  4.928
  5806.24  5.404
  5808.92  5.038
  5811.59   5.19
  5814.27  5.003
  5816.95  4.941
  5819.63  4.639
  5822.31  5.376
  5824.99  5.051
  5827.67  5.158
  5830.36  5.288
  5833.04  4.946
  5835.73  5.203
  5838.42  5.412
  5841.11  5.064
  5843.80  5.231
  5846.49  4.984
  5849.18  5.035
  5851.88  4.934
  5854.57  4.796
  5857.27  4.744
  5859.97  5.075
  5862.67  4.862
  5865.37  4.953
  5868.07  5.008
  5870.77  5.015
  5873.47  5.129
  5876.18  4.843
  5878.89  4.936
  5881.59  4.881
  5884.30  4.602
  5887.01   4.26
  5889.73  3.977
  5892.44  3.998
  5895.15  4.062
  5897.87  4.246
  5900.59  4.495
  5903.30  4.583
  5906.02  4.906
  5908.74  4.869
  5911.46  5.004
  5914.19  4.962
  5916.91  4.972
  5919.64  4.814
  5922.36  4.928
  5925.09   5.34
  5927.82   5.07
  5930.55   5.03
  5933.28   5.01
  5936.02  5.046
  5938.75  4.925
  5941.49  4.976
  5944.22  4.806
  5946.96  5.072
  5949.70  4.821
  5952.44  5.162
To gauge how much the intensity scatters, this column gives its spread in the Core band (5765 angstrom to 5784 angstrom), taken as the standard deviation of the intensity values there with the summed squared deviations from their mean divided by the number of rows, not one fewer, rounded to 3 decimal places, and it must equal 0.153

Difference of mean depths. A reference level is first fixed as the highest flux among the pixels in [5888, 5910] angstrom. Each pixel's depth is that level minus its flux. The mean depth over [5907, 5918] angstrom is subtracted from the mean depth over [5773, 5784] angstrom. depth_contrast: 0.03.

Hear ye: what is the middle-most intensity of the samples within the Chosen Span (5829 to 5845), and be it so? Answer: 5.22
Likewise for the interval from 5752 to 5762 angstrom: 5.15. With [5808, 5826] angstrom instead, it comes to 5.04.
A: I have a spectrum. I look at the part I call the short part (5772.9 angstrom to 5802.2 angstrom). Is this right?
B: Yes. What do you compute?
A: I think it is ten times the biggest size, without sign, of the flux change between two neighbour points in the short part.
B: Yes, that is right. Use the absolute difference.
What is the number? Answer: 3.9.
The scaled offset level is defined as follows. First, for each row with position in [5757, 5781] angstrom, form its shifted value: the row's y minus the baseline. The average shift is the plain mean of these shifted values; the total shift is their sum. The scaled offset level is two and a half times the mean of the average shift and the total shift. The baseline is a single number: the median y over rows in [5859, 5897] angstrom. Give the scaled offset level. 2.4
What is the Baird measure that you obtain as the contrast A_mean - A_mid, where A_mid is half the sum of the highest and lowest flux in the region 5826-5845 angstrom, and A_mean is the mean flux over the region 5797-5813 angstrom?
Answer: 0.0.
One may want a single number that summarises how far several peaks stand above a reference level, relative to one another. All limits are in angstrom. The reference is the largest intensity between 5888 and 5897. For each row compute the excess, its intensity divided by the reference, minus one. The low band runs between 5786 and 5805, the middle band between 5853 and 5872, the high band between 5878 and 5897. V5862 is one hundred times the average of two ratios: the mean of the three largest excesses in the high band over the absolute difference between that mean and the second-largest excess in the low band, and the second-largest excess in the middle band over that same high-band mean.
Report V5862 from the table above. 146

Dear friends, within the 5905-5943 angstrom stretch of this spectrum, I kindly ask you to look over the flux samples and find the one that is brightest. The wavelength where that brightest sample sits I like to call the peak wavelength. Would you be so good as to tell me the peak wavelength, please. 5925.09 angstrom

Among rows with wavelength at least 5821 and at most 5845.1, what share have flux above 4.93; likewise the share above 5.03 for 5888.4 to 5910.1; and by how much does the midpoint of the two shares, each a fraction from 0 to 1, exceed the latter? 0.50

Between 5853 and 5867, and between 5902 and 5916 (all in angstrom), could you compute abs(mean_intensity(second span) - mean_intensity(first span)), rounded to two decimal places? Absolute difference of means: 0.02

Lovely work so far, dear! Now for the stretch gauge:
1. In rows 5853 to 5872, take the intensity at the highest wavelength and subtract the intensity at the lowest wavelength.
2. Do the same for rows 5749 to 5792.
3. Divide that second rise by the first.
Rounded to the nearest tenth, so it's 1.0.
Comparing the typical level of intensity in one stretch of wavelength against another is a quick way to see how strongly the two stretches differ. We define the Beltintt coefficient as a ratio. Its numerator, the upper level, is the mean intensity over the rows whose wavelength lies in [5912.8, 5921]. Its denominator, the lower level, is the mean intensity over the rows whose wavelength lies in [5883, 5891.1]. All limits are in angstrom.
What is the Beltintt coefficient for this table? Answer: 1.15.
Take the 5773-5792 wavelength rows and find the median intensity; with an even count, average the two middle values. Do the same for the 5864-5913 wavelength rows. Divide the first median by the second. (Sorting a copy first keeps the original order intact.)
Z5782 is 1.02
